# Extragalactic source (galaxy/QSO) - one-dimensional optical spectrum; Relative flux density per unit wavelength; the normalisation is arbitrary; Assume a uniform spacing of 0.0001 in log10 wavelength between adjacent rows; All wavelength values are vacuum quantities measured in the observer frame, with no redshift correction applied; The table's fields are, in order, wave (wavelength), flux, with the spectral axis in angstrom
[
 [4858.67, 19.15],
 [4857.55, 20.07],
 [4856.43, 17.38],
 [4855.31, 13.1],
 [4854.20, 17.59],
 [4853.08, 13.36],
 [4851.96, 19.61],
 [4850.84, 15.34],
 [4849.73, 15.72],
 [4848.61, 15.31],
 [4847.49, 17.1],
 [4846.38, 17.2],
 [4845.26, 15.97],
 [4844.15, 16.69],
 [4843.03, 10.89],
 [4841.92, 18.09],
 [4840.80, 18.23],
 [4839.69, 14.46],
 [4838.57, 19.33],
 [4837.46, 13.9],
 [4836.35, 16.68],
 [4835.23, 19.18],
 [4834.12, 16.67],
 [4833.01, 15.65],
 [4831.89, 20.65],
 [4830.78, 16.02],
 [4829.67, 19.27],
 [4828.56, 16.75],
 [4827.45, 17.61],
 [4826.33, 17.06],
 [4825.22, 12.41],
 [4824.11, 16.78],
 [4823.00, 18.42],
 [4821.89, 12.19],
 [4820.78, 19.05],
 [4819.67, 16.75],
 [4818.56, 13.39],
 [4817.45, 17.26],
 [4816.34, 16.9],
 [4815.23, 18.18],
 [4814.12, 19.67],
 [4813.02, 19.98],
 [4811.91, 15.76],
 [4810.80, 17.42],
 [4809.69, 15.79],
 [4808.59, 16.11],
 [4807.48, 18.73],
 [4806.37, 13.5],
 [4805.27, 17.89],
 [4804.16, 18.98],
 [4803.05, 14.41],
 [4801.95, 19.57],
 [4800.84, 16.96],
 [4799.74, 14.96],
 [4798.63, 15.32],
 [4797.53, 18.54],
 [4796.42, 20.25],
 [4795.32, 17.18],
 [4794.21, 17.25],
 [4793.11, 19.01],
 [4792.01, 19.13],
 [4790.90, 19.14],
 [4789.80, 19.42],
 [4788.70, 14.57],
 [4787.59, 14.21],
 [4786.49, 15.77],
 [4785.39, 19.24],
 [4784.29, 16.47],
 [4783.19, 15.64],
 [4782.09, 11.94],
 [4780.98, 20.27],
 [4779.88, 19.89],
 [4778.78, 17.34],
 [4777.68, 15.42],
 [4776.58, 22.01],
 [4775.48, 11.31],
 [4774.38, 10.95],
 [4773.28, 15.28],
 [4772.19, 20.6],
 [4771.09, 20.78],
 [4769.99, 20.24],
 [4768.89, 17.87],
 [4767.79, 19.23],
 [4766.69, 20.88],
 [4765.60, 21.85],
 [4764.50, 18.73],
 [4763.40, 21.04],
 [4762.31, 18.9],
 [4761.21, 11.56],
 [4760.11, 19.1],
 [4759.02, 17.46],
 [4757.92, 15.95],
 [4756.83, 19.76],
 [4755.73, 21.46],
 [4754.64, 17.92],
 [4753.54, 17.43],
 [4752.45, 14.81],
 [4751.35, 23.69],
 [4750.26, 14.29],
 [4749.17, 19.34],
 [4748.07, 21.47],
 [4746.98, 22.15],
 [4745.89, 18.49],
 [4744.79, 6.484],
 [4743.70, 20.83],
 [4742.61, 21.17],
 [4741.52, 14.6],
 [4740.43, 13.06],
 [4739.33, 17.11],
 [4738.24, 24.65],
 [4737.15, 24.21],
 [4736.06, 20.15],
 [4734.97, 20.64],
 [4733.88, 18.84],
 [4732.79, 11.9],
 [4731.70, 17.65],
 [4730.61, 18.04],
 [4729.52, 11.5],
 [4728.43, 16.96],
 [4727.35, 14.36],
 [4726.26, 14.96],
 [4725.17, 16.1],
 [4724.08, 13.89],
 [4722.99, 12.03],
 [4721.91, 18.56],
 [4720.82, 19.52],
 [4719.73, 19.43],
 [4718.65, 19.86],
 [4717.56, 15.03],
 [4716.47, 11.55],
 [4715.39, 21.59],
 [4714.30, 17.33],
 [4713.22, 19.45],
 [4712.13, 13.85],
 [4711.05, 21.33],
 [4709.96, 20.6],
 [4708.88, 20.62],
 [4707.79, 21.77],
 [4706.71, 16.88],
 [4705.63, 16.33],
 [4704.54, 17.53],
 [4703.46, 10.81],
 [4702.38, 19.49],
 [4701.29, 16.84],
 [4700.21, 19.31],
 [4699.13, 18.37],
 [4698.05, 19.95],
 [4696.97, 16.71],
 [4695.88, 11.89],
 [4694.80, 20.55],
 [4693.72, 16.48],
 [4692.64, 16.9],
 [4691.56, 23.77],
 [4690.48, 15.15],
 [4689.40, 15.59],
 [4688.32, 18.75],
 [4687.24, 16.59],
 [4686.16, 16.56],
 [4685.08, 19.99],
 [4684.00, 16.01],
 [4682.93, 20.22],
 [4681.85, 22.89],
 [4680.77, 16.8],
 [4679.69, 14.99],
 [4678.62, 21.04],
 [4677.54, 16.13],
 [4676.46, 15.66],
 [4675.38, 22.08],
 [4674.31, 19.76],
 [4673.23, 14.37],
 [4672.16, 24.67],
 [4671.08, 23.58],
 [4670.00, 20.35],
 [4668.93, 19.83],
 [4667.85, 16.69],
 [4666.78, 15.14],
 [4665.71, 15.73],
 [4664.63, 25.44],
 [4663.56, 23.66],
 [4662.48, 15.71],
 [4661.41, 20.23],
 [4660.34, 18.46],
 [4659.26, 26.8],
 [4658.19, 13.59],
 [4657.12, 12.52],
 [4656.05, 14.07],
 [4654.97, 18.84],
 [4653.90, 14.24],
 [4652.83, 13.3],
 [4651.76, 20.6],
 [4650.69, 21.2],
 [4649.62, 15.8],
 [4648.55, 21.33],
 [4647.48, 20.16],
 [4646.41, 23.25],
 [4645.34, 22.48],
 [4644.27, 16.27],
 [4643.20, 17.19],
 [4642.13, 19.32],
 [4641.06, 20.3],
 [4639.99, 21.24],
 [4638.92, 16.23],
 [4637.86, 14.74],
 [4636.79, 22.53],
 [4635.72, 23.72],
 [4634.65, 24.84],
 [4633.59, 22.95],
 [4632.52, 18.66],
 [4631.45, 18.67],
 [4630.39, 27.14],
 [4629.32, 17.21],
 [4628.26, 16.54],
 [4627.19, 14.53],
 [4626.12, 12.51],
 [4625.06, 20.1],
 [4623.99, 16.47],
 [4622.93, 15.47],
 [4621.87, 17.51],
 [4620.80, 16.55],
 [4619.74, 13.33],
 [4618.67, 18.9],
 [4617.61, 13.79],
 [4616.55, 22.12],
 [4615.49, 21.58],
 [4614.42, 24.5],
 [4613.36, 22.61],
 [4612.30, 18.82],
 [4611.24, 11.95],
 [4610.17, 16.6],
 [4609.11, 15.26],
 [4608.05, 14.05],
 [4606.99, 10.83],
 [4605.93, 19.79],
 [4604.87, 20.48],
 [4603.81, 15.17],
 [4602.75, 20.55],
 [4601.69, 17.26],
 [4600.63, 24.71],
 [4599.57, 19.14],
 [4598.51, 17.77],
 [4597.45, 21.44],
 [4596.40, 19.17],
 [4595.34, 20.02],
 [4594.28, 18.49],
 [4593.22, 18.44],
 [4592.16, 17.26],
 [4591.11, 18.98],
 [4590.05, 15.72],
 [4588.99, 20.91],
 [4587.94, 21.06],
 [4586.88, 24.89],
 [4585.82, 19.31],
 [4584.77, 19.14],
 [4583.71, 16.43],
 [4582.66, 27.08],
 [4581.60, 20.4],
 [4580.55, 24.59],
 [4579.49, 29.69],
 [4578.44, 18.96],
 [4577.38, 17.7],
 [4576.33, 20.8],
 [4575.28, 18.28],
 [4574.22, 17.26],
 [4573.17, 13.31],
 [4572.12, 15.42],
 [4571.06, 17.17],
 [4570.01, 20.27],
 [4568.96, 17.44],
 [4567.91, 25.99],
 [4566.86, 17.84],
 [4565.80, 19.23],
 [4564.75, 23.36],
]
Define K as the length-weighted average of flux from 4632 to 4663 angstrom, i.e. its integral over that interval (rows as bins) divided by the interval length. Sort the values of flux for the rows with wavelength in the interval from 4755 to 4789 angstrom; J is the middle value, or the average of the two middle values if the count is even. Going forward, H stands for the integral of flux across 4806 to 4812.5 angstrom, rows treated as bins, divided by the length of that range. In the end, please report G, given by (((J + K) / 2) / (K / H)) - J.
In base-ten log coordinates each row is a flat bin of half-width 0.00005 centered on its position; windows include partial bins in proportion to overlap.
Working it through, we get -2.5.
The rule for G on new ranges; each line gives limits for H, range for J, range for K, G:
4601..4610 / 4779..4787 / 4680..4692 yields -0.5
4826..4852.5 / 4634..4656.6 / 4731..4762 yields -2.4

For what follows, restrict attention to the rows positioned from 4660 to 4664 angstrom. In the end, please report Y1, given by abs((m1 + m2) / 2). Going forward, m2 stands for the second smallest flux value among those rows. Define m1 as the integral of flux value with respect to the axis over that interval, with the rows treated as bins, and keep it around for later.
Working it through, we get 48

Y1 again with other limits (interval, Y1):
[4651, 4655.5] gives 45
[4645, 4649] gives 54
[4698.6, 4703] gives 50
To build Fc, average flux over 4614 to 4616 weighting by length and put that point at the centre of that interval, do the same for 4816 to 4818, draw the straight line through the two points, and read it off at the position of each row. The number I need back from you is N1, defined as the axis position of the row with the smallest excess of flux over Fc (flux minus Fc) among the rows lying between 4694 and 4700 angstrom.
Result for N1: 4695.88 angstrom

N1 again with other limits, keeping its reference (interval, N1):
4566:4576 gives 4573.17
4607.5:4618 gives 4611.24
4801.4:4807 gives 4806.37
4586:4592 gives 4590.05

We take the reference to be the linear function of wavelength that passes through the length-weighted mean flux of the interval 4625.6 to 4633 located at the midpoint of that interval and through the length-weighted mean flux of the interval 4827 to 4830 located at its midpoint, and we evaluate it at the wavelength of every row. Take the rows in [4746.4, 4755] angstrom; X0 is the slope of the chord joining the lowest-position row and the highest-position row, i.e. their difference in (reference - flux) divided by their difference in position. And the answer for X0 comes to 0.6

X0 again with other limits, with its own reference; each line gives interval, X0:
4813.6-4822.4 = 1.0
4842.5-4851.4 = -0.6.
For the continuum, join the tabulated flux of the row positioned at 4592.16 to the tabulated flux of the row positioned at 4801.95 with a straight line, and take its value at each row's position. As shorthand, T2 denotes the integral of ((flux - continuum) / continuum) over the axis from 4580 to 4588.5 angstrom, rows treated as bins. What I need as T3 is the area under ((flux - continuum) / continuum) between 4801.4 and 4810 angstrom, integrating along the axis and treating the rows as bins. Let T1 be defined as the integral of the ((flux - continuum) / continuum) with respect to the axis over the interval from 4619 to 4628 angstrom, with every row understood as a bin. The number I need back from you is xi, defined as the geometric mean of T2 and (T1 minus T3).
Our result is 0.84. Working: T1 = -0.9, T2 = 2.20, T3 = -1.2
